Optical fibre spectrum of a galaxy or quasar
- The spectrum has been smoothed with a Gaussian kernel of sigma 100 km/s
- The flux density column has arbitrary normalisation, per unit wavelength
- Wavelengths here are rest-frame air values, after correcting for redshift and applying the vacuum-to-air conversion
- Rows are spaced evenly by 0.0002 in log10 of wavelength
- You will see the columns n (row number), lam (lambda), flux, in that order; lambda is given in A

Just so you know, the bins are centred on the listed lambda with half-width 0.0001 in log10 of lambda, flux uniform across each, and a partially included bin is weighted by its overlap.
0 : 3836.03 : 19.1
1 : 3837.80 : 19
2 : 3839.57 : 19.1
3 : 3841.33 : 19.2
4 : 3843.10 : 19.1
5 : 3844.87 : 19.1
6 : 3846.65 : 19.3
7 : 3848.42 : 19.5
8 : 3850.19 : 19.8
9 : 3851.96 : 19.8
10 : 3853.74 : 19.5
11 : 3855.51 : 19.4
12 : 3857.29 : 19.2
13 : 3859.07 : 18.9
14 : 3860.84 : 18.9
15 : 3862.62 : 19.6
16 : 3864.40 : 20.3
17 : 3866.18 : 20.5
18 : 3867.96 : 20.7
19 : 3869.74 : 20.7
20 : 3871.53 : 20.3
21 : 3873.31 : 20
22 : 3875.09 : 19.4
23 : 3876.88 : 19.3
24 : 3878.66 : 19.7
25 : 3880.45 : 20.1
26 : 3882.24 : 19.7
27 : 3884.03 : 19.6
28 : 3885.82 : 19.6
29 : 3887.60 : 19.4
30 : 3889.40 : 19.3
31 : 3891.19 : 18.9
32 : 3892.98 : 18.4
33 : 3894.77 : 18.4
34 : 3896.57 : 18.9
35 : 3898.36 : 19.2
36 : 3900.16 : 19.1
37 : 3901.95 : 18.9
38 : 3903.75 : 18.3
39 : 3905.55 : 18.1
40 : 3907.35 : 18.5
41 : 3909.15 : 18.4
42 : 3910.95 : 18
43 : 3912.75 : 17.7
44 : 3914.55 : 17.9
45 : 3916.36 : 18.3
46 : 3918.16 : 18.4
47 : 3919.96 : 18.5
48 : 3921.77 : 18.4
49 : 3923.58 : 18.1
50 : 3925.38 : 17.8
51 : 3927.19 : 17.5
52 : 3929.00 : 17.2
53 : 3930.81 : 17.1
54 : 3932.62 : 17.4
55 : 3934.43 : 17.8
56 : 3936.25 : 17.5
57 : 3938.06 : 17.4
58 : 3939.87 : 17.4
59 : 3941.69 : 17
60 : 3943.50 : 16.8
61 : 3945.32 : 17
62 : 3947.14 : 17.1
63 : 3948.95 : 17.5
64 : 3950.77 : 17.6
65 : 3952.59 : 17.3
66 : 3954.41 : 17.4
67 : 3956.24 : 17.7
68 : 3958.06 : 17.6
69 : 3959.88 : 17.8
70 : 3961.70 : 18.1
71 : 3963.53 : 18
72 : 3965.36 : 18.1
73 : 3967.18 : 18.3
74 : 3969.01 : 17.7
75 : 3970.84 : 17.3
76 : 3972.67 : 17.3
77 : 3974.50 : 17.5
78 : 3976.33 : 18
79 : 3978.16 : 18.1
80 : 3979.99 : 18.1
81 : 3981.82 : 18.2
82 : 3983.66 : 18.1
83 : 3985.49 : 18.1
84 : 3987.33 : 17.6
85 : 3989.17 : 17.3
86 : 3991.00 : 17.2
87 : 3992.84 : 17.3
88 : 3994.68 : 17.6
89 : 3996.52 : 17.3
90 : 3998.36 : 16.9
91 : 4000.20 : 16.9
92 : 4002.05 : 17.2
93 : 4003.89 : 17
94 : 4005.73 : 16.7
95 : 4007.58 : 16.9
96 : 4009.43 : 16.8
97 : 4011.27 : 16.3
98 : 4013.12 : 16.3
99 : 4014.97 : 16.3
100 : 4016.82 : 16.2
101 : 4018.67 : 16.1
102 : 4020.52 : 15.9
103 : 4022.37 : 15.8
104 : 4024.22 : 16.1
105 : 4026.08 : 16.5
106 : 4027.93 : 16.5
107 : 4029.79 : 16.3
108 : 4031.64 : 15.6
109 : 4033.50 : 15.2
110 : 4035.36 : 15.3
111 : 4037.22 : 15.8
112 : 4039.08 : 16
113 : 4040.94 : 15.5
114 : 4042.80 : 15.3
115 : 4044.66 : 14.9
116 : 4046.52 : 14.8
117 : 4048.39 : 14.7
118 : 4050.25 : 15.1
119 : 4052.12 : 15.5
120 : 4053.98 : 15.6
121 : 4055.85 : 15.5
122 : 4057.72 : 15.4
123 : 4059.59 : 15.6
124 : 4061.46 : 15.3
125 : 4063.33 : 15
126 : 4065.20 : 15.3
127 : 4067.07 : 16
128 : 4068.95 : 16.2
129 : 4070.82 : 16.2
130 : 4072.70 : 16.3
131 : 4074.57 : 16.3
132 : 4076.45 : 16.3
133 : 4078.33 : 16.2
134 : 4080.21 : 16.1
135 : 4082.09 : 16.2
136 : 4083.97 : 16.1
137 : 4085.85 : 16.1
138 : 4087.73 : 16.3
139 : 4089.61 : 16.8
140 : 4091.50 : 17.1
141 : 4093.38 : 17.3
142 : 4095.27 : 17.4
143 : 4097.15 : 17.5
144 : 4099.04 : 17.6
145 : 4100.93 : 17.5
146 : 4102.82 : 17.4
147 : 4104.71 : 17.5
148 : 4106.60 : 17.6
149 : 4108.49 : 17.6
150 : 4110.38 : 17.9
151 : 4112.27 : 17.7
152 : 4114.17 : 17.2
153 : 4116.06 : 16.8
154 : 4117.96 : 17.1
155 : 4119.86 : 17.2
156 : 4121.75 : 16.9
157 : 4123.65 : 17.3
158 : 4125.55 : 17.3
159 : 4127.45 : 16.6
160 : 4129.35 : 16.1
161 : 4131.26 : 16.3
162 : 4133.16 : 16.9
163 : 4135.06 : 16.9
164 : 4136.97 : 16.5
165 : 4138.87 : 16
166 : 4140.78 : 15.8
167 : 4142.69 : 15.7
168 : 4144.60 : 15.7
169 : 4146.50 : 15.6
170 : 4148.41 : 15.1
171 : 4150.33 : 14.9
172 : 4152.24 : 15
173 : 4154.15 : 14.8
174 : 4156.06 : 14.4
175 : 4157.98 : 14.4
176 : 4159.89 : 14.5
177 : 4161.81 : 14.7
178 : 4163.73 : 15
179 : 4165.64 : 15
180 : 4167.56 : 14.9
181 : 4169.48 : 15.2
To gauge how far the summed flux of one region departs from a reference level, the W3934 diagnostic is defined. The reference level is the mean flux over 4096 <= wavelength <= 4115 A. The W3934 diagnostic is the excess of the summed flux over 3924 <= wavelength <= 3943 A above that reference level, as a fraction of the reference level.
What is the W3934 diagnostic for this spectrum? 8.9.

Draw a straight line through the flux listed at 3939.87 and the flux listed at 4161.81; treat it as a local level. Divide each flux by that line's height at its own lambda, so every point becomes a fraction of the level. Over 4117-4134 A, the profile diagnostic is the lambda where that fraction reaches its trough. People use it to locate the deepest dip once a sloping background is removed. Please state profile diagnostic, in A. 4129.35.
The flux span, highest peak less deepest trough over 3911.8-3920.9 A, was 0.80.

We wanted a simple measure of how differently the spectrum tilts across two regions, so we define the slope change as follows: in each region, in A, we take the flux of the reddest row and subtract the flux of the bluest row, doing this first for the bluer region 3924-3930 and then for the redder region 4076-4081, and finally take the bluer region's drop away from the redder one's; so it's 0.40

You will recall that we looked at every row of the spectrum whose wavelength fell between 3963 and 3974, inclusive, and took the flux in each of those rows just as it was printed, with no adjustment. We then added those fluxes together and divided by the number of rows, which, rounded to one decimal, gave 17.8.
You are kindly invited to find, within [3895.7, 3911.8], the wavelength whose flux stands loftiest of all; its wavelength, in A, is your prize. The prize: 3898.36 A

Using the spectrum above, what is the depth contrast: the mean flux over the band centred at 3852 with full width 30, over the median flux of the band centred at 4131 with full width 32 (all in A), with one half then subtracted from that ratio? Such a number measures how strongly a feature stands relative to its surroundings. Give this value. 0.67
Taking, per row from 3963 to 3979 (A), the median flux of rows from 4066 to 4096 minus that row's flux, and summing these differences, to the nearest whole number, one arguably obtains -14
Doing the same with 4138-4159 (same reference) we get 11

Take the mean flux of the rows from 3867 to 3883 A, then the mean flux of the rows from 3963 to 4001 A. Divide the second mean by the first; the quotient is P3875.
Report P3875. 0.88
